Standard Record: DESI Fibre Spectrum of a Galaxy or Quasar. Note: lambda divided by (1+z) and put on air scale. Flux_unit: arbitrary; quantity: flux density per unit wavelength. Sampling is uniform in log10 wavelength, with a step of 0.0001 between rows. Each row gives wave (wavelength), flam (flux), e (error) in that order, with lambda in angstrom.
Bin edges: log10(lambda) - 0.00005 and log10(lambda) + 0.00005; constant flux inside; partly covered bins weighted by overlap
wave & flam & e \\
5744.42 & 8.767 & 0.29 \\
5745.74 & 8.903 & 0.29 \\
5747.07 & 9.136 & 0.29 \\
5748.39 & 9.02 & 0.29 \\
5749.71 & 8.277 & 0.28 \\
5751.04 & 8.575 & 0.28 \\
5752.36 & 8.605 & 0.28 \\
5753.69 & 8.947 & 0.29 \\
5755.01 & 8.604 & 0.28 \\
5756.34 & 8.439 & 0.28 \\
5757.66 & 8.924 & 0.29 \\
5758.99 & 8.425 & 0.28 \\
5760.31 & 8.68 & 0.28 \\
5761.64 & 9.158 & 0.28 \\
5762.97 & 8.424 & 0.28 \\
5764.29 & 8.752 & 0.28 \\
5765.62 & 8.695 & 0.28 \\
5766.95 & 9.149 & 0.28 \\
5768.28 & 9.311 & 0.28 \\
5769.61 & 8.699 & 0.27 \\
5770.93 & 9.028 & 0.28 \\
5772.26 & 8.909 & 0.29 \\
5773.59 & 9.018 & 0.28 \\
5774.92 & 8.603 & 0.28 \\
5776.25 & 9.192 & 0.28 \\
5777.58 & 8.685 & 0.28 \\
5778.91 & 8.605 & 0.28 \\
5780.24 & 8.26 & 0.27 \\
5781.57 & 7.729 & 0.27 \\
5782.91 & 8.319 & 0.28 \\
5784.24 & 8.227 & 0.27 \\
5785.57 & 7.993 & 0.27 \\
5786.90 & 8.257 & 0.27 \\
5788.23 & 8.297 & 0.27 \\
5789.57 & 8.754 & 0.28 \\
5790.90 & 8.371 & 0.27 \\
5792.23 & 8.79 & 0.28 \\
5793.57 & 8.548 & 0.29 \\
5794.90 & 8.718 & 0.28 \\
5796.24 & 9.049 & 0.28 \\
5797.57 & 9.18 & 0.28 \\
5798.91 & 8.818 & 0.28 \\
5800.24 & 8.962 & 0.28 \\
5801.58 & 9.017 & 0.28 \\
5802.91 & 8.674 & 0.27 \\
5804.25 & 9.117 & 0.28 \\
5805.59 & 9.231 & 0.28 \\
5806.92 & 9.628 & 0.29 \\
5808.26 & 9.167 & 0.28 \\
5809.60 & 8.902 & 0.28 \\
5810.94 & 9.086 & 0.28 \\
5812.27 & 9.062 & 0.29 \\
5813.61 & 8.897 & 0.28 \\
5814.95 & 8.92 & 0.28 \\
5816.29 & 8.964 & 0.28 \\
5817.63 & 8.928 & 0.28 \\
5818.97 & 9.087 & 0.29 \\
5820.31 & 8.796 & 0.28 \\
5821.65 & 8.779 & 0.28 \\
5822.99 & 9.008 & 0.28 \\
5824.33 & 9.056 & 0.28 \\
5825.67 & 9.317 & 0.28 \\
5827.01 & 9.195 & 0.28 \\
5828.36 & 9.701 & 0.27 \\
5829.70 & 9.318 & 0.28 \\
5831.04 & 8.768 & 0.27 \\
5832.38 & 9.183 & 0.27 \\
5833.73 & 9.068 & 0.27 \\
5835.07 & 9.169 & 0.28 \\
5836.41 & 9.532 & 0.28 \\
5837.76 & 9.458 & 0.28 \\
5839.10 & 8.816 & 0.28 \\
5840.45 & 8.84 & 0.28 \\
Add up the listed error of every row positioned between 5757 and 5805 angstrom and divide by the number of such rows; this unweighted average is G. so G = 0.2783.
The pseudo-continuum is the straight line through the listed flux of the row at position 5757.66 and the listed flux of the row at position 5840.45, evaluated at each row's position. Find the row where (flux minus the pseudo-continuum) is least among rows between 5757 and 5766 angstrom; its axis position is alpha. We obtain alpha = 5758.99 angstrom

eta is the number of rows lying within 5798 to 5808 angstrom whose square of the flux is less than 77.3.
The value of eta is 1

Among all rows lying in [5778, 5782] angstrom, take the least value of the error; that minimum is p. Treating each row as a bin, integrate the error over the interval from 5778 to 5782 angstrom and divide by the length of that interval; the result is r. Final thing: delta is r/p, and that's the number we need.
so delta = 1.015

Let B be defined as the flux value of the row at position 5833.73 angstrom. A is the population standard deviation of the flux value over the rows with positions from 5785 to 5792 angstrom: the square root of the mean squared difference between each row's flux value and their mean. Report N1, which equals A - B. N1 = -8.82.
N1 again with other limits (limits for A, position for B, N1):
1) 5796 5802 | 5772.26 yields -8.79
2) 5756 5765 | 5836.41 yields -9.27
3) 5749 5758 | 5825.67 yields -9.09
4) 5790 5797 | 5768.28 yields -9.08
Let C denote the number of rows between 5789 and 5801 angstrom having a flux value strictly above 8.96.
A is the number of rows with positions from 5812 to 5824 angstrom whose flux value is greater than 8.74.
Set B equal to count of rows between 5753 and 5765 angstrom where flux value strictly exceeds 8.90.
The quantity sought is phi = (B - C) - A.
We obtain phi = -9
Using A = 9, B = 3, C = 3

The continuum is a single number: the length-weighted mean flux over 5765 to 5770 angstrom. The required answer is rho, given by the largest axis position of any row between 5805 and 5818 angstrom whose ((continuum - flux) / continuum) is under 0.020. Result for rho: 5817.63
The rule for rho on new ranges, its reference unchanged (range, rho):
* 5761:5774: 5773.59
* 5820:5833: 5832.38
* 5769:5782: 5776.25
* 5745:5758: 5757.66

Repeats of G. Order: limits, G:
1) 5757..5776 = 0.2807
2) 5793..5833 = 0.2800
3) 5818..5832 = 0.2790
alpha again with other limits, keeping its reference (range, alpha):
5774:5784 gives 5781.57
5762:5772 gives 5762.97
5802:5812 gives 5802.91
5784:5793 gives 5785.57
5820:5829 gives 5821.65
